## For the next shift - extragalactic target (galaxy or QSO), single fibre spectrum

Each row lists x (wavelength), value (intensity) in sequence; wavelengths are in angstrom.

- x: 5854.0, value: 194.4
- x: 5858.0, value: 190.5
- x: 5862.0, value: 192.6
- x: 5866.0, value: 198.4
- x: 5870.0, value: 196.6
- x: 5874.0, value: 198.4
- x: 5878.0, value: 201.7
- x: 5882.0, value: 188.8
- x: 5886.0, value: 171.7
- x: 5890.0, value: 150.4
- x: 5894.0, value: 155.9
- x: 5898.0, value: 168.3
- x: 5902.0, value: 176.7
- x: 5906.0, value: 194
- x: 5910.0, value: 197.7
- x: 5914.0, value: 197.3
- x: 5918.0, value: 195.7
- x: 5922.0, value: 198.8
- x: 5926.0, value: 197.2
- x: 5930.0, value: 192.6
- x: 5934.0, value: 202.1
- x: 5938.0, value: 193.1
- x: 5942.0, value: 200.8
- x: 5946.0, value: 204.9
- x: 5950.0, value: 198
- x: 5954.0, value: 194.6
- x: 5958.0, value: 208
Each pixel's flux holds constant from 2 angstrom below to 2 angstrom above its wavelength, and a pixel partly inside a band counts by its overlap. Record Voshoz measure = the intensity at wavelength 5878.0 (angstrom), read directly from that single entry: 201.7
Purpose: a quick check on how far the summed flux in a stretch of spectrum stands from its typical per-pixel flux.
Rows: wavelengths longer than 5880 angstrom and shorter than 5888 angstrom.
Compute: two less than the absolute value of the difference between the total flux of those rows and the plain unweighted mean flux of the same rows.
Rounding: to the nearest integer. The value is 178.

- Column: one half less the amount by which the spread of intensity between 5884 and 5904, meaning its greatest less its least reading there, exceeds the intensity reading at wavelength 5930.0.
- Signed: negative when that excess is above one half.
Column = 167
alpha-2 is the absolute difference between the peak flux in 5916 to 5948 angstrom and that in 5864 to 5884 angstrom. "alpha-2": 3.2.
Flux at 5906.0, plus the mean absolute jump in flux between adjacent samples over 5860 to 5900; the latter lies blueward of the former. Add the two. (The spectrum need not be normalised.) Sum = 203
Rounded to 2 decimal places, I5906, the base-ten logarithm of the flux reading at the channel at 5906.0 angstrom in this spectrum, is 2.29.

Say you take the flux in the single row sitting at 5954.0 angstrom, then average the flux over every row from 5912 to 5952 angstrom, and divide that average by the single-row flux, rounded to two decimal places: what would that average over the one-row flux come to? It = 1.02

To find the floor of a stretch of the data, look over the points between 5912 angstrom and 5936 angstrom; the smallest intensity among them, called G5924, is 192.6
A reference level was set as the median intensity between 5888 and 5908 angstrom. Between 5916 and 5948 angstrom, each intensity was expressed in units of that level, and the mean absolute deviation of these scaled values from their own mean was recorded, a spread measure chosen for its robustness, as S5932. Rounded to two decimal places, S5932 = 0.02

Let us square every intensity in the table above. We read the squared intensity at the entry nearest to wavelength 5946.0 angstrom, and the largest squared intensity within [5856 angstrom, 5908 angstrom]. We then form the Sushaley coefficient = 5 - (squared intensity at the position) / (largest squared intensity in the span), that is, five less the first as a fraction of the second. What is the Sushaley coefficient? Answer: 3.97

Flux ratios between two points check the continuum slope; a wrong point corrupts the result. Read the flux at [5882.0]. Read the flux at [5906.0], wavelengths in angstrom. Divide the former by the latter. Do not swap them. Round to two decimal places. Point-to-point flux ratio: 0.97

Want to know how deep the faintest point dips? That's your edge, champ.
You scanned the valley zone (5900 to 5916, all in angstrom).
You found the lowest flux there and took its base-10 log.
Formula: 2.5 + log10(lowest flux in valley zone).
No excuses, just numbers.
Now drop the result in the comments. 4.75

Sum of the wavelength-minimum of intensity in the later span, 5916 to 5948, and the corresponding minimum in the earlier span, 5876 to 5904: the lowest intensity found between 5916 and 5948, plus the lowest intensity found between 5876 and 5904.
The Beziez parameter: 343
